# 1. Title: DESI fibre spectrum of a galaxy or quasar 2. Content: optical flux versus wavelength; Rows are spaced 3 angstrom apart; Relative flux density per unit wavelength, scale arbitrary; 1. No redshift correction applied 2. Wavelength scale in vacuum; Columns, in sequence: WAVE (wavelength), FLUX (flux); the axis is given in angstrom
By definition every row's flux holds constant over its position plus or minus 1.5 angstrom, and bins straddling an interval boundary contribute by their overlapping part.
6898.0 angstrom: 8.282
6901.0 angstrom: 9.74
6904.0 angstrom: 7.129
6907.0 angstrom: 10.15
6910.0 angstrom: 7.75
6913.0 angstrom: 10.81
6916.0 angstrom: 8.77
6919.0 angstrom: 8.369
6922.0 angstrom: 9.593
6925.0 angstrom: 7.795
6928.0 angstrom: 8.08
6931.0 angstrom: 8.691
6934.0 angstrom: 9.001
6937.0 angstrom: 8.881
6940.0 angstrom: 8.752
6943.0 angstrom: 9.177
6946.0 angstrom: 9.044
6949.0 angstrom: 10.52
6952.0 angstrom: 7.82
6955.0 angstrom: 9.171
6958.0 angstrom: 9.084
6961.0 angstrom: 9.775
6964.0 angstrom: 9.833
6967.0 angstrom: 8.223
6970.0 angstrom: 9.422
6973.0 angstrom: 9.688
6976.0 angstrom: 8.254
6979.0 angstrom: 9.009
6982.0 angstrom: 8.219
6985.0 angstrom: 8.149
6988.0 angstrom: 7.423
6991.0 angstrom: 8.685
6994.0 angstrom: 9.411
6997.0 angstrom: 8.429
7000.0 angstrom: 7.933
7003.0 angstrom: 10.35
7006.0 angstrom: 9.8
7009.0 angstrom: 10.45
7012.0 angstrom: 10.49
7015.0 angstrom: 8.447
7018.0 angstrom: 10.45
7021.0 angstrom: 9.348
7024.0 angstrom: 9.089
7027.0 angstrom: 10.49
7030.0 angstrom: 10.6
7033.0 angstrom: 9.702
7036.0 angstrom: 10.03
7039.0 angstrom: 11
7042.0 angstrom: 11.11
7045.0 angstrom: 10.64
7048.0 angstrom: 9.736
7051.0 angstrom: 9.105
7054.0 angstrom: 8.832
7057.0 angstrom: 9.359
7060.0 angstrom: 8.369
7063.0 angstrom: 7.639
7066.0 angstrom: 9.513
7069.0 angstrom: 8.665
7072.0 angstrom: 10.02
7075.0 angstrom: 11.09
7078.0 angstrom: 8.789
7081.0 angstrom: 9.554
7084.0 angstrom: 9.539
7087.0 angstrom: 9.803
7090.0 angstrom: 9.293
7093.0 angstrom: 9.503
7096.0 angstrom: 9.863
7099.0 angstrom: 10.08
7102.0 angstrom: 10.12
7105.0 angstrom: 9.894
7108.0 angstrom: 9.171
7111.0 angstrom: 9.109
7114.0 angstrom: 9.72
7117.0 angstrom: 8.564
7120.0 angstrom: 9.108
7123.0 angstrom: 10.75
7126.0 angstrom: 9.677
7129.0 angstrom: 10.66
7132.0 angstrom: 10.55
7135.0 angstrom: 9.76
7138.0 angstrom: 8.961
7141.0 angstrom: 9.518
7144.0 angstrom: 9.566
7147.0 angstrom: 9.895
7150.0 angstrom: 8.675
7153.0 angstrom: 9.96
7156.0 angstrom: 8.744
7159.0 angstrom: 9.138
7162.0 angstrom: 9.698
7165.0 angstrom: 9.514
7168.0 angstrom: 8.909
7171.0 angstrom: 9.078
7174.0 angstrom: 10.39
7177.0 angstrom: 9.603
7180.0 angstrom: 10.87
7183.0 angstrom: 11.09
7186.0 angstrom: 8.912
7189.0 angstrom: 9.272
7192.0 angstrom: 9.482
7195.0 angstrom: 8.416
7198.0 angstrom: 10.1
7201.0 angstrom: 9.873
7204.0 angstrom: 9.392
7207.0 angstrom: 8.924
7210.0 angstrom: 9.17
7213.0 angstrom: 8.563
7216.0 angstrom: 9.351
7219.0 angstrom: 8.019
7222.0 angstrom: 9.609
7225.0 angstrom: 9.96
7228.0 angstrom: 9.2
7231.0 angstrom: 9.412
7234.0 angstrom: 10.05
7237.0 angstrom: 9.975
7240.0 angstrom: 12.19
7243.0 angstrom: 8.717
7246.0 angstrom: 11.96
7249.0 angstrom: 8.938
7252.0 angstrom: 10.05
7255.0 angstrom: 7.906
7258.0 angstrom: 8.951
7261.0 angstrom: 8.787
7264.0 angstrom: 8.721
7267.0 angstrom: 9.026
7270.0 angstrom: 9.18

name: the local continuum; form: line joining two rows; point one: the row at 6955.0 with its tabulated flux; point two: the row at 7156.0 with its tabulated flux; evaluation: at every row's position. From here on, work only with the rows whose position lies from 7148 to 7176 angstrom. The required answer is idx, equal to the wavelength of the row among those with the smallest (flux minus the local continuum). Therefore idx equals 7150.0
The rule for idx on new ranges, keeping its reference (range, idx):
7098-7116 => 7111.0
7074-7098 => 7078.0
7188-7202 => 7195.0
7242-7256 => 7255.0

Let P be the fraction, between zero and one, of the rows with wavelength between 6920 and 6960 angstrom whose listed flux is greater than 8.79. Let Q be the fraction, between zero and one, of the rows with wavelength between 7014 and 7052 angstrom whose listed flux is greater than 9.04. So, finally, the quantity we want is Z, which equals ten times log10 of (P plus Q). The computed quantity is 1.9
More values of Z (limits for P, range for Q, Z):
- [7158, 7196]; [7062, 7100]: 2.3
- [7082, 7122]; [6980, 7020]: 1.4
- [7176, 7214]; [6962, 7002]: 0.6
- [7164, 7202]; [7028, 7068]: 2.3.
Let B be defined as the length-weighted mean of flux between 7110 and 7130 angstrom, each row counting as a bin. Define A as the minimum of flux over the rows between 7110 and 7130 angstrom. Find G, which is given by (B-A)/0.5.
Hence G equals 2.2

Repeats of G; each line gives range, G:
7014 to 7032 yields 2.7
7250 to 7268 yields 2.0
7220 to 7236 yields 0.8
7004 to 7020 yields 3.0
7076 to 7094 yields 1.3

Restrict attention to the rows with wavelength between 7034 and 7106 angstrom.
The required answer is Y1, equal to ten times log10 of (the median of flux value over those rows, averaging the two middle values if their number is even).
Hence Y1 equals 9.84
